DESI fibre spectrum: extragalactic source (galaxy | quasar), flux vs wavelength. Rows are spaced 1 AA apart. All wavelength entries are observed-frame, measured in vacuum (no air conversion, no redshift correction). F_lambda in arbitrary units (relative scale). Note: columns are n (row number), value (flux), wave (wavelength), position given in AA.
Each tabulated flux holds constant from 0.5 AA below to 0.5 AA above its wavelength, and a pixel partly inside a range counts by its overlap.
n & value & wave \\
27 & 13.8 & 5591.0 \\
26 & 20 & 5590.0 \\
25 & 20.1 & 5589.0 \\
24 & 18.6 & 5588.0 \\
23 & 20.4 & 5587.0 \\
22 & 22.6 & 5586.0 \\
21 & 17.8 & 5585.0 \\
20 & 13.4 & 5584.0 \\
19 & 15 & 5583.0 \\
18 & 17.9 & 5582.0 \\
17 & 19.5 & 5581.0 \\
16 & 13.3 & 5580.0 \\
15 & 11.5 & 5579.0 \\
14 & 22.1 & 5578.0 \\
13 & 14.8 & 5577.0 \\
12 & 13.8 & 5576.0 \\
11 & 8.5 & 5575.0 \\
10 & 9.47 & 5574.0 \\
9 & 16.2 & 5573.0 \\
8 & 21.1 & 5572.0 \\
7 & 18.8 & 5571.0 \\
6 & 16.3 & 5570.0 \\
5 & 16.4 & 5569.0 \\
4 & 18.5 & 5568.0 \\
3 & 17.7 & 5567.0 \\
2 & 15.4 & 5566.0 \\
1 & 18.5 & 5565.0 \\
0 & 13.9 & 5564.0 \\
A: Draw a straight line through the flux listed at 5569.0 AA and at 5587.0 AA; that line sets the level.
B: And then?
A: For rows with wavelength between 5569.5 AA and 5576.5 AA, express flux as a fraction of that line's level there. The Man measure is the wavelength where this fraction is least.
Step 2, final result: 5575.0 AA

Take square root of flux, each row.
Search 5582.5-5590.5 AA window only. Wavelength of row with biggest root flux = 5586.0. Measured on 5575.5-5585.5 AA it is 5578.0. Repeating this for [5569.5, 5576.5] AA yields 5572.0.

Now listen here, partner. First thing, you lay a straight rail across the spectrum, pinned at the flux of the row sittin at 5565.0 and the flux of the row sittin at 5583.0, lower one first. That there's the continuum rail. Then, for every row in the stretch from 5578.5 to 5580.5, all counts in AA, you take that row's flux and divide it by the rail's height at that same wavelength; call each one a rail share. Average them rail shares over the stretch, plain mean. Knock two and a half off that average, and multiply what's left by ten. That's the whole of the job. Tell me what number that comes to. -17.1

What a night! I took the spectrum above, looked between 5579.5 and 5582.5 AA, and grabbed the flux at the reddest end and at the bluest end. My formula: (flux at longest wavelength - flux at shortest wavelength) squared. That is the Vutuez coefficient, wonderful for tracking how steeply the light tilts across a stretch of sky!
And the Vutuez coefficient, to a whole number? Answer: 21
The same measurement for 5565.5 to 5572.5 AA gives 32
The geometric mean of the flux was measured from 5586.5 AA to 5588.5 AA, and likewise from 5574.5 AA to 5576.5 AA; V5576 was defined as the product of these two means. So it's 211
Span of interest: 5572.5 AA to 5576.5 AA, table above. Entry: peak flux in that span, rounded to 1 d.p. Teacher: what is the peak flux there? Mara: 16.2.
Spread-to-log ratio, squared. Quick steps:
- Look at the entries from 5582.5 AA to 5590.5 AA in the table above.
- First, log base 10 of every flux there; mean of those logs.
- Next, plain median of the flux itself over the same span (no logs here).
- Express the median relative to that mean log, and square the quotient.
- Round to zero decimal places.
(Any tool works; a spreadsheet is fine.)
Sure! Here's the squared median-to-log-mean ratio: 234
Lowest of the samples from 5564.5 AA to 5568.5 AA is 15.4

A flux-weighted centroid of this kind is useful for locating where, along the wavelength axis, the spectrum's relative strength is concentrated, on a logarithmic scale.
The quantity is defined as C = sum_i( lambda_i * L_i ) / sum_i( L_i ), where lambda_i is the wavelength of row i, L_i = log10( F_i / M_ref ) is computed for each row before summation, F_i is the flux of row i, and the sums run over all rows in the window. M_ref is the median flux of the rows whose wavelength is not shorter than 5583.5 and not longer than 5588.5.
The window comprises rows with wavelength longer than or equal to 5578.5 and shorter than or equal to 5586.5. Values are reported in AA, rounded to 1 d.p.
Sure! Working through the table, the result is 5580.5 AA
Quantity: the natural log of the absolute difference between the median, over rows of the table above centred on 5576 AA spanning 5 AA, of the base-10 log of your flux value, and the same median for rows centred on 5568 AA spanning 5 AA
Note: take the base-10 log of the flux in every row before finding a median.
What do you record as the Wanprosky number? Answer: -2.6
